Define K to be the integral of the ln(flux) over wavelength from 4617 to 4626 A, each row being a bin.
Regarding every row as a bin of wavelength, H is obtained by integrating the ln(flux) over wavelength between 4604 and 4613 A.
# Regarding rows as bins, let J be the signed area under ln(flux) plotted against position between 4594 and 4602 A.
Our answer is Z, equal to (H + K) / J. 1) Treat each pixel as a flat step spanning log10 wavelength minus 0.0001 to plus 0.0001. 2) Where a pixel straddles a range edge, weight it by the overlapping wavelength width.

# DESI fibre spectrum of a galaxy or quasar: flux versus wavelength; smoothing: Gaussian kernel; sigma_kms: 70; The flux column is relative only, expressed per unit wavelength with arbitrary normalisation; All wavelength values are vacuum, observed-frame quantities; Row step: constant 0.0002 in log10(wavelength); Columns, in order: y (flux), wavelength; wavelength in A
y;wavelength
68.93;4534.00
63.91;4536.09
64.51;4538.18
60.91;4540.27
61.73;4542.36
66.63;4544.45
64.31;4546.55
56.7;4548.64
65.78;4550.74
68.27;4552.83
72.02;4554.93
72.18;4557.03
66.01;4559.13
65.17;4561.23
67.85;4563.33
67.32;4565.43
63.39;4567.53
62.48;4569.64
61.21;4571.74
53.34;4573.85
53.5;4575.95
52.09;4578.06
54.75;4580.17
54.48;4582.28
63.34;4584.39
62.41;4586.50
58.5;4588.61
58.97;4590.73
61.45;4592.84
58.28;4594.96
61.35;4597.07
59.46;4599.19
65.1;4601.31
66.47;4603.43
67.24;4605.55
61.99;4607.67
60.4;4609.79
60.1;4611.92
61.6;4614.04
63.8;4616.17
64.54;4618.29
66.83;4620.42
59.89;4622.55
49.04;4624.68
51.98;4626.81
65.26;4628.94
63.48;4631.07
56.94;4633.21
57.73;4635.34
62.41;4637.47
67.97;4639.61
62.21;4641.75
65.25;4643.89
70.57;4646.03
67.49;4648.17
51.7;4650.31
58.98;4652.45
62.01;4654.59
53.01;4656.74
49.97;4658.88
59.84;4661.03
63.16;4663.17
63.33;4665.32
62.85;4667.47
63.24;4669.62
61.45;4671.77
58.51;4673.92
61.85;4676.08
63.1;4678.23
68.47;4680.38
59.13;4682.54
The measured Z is 2.25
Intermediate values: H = 37.2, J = 32.9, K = 36.8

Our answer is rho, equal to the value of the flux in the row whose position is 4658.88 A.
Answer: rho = 49.97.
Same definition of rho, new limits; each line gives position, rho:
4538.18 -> 64.51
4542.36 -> 61.73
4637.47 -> 62.41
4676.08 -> 61.85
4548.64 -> 56.7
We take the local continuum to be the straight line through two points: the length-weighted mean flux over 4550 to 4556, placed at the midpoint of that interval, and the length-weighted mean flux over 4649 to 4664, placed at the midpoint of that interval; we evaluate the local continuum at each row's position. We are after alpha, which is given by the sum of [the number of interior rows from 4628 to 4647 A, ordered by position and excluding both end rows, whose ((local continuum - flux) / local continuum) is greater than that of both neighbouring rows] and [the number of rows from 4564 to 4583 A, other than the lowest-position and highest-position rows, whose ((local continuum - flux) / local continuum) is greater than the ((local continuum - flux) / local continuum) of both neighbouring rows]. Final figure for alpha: 4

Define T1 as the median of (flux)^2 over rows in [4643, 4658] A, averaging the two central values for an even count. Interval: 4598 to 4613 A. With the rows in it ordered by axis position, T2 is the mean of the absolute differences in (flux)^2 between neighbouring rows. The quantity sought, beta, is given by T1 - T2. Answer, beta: 3529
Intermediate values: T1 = 3845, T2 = 316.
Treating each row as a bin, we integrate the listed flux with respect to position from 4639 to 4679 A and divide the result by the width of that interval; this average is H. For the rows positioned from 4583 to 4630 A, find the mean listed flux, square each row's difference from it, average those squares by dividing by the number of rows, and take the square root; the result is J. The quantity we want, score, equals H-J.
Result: 57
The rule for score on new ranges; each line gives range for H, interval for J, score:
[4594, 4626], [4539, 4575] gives 57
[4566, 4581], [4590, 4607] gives 54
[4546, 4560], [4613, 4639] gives 61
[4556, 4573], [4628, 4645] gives 62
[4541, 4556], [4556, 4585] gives 59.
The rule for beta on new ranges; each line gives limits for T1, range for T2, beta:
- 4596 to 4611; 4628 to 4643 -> 3319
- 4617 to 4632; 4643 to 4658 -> 3157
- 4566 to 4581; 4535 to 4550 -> 2584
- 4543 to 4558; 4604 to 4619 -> 4196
